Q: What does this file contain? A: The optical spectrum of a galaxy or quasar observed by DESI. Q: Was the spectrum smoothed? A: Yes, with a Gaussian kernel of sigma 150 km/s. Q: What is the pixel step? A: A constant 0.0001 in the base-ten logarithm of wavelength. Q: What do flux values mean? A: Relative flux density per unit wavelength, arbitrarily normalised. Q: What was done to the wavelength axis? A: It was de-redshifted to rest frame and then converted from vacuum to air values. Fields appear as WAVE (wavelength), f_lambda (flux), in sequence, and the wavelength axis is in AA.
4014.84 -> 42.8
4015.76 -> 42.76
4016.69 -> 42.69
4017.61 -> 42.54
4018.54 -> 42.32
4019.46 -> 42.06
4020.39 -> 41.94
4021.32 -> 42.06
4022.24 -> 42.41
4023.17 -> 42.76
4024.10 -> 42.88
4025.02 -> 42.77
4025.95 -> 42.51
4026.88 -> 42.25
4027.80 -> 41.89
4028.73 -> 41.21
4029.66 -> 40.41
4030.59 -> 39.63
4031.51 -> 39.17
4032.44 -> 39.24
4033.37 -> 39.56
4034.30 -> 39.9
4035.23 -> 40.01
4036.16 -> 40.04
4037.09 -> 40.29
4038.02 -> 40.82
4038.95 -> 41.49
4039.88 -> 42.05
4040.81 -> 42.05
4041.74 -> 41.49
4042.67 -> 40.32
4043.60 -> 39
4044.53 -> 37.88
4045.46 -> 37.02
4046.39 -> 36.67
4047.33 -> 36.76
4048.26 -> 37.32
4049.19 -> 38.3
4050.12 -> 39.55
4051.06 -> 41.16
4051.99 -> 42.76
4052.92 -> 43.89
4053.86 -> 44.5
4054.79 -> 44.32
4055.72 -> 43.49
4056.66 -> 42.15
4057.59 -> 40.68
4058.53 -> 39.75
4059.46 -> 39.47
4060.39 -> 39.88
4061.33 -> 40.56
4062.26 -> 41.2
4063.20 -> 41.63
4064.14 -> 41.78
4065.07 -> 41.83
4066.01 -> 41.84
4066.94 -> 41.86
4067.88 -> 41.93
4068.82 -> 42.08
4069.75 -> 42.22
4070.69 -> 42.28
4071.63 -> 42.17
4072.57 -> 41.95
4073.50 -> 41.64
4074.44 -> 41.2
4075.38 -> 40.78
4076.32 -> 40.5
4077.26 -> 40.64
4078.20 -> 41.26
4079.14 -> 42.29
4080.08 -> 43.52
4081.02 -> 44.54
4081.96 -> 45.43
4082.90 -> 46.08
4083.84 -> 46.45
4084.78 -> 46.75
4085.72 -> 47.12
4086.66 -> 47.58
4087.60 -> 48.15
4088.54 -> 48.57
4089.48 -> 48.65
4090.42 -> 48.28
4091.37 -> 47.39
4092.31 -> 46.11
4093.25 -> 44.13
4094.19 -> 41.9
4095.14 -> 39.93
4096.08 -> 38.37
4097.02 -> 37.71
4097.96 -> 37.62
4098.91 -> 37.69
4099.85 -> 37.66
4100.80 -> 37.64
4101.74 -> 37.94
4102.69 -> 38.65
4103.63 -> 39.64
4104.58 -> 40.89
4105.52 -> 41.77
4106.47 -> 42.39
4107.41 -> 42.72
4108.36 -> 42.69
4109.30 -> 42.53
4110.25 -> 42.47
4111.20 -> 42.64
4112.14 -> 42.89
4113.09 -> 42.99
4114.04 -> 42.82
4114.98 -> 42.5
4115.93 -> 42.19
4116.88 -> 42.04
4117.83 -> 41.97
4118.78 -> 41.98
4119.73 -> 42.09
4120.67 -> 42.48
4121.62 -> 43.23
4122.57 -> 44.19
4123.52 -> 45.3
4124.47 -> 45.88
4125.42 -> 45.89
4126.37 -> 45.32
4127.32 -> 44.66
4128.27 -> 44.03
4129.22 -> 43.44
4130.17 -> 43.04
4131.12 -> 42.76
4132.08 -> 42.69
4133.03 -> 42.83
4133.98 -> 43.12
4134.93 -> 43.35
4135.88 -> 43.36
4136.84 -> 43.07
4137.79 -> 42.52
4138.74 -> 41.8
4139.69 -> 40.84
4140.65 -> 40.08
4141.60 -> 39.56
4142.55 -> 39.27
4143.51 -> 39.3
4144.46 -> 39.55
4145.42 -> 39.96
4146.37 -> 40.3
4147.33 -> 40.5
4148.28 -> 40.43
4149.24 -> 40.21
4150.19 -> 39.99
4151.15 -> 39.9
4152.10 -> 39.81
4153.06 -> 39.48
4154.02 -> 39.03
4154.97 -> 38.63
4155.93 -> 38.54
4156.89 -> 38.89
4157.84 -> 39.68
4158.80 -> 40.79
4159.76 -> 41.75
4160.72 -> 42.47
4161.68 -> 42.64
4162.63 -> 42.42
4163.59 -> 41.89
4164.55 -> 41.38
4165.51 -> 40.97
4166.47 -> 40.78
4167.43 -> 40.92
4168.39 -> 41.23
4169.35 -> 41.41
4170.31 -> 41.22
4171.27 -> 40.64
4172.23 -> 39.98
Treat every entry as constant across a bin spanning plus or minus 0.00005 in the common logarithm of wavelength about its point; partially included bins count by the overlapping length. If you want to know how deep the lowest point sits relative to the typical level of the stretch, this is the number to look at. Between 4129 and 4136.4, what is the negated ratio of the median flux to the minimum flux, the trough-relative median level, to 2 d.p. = -1.01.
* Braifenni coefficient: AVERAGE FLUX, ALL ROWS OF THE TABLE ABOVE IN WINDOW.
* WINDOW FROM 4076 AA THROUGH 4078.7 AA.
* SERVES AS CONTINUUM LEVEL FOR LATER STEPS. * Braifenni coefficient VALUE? 40.8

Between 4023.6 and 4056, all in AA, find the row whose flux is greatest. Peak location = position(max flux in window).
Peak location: 4053.86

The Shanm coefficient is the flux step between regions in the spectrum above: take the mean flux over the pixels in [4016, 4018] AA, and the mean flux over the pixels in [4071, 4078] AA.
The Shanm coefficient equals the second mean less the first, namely -1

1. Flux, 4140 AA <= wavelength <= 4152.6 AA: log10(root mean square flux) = 1.60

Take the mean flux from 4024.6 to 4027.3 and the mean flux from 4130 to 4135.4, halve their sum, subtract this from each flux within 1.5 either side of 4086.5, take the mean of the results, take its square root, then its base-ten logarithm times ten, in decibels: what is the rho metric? 3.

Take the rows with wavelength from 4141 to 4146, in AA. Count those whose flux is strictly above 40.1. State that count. 0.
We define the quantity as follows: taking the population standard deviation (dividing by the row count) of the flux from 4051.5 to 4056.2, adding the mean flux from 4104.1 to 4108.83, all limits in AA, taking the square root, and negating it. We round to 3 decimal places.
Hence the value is -6.536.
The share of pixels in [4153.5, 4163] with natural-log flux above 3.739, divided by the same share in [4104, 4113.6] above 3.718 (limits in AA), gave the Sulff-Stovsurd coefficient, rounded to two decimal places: 0.33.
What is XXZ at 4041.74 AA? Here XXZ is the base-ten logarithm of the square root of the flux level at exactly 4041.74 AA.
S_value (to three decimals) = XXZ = 0.809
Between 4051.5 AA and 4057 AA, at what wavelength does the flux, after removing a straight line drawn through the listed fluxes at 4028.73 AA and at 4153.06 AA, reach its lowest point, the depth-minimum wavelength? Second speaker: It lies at 4056.66 AA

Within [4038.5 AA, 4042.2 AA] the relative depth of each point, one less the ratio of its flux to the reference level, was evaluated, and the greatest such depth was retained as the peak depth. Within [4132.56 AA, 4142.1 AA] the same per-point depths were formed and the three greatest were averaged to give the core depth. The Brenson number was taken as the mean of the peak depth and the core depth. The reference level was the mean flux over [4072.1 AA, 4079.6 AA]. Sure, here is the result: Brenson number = 0.011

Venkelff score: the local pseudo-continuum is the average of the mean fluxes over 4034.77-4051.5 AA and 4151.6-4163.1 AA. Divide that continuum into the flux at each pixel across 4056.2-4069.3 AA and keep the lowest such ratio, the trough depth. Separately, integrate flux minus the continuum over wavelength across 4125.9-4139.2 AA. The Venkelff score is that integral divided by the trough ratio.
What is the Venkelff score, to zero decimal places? 45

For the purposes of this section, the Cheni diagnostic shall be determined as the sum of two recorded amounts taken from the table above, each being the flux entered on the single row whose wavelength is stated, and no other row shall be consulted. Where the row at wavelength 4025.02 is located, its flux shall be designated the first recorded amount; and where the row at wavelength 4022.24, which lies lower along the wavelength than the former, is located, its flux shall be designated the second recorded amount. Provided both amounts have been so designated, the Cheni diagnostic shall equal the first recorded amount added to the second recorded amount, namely 85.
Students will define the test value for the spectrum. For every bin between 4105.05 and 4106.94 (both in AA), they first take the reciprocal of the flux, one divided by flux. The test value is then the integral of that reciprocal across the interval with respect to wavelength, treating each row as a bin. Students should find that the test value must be 0.0449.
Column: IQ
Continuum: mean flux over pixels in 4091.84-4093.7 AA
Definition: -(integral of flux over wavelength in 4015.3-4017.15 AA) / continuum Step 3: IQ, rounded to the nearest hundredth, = -1.75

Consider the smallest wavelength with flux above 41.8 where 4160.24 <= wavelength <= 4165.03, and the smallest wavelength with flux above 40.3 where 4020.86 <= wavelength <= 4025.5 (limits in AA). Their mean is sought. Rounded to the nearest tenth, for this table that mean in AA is 4091.0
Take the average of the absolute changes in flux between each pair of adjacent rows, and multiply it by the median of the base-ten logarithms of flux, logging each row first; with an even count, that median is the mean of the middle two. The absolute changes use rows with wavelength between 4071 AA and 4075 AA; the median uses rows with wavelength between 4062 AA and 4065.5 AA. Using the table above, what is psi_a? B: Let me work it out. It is 0.52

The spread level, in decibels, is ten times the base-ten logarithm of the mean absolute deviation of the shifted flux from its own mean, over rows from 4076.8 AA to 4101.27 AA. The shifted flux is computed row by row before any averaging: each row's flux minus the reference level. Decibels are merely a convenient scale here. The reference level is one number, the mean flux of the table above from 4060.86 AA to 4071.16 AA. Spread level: 5.5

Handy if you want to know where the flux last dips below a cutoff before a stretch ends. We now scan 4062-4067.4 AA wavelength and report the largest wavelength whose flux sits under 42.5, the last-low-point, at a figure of 4066.94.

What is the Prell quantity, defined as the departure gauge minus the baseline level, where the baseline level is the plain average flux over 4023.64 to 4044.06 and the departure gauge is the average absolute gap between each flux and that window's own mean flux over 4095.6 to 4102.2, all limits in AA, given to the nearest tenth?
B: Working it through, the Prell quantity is -40.7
